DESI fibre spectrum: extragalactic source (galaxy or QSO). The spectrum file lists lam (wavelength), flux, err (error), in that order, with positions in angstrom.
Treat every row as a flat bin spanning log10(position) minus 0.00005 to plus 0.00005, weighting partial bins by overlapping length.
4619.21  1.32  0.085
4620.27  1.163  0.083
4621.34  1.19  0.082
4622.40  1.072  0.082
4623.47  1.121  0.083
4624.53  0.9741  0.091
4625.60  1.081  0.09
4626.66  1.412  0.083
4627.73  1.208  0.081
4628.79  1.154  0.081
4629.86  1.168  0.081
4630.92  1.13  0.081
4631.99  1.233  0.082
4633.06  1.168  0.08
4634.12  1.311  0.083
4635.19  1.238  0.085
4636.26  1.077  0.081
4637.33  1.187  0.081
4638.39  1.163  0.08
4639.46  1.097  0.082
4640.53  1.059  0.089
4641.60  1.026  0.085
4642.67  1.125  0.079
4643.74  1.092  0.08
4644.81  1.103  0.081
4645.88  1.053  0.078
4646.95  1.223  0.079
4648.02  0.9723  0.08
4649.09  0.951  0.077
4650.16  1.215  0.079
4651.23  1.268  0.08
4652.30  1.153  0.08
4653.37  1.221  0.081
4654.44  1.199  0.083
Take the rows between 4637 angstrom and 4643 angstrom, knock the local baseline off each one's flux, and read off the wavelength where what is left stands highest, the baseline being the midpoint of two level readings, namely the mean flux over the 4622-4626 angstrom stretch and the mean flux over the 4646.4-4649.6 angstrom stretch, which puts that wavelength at 4637.33 angstrom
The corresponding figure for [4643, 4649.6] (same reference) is 4646.95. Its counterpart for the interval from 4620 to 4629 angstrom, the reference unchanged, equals 4626.66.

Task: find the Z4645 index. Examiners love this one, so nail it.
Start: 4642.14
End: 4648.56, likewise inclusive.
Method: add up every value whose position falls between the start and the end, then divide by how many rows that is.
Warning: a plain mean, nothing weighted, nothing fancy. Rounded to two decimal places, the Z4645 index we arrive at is 1.09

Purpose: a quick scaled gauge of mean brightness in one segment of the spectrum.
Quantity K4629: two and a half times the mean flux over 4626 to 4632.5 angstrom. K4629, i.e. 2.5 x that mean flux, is 3.04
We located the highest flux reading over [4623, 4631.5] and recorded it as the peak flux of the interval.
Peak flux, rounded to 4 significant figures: 1.412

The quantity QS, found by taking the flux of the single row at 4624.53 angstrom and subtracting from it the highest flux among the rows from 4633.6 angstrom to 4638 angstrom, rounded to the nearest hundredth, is -0.34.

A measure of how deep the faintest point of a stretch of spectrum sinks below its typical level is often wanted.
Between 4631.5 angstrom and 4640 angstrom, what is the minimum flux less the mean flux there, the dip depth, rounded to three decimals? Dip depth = -0.107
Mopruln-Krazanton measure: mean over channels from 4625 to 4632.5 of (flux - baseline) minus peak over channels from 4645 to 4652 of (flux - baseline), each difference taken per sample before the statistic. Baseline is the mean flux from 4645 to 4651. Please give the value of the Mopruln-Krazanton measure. -0.07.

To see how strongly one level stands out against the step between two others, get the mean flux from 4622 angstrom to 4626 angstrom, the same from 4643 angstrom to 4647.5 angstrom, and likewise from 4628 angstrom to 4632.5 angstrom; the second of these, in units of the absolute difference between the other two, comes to 10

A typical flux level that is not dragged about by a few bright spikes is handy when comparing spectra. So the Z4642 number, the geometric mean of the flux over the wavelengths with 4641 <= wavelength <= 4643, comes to 1.07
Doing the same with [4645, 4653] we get 1.11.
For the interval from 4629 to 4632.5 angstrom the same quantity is 1.18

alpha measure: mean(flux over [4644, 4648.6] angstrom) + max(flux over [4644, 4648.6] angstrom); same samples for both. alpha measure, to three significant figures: 2.31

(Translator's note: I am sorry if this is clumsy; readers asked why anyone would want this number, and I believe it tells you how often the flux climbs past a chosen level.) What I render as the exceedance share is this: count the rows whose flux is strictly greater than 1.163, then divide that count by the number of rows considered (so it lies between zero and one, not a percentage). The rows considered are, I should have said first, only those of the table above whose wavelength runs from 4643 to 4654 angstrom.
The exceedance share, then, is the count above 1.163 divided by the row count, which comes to 0.40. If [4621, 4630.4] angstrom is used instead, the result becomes 0.44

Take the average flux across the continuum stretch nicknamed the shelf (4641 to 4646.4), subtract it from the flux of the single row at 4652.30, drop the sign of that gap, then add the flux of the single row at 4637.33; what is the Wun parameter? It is 1.26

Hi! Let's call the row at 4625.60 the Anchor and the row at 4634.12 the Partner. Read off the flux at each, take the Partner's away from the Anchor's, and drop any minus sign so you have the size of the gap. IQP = 0.23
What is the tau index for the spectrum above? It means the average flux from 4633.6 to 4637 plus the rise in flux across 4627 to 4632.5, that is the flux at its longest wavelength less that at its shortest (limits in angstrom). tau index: 1.23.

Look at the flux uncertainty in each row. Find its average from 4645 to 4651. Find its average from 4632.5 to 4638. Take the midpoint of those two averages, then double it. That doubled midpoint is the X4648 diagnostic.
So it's 0.161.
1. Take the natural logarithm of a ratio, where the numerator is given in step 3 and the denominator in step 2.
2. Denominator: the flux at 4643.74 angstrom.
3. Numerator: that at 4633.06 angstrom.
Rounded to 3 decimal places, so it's 0.067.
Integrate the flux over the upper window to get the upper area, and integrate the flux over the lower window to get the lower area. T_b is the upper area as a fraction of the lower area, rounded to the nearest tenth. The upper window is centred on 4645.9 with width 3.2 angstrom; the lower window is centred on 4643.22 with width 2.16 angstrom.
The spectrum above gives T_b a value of 1.5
